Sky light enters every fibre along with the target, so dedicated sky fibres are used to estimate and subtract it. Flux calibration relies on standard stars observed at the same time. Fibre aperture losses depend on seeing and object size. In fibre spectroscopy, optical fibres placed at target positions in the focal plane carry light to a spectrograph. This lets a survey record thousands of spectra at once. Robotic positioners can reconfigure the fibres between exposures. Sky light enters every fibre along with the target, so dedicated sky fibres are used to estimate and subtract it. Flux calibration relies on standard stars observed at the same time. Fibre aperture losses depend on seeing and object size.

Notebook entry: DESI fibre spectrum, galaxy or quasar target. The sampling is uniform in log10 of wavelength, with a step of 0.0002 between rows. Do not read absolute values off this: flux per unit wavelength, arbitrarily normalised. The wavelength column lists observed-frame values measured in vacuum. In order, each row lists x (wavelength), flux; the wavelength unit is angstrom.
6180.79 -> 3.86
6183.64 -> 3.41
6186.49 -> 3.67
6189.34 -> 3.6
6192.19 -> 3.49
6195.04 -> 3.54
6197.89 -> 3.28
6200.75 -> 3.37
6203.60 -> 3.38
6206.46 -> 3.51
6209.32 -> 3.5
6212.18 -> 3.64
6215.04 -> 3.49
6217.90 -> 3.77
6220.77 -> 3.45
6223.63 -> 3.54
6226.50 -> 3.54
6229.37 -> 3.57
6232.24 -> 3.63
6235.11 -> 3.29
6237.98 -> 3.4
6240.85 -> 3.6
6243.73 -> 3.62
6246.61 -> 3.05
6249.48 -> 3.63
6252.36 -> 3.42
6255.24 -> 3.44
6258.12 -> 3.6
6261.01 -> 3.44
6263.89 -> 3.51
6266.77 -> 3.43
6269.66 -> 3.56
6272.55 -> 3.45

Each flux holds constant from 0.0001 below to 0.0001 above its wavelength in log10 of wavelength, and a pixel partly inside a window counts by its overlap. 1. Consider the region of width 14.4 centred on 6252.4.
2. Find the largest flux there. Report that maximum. 3.63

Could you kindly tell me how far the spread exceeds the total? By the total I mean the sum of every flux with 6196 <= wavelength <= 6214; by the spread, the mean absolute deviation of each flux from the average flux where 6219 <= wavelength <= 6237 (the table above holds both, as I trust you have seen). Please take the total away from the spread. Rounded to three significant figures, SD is -20.6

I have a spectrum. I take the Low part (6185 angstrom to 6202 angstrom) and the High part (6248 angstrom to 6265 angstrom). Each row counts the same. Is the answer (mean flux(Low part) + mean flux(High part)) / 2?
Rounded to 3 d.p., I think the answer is 3.499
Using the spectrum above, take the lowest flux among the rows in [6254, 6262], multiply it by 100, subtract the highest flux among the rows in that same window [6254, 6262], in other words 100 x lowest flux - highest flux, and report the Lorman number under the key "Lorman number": 340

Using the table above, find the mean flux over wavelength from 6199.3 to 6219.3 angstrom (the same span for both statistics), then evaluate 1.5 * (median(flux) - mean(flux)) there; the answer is -0.034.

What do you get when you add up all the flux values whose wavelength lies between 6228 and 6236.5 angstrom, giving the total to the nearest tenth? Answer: 10.5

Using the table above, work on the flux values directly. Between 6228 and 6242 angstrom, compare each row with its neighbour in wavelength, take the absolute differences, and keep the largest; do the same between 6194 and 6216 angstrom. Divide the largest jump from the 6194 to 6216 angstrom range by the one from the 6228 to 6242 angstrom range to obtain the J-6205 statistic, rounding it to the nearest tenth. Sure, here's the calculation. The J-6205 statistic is 0.8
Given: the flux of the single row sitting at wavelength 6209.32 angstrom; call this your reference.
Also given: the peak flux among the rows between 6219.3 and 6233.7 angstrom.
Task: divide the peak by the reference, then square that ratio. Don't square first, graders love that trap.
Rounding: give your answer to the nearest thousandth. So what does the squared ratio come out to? 1.076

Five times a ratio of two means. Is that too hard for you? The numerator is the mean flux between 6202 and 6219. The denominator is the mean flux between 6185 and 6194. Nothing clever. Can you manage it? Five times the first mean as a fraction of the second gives 4.9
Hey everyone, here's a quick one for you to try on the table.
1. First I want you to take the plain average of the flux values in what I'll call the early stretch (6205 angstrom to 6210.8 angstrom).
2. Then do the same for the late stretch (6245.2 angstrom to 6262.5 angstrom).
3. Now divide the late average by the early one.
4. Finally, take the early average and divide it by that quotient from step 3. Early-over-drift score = 3.58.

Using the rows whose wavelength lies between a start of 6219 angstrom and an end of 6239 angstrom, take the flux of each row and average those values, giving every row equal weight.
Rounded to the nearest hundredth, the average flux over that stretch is 3.49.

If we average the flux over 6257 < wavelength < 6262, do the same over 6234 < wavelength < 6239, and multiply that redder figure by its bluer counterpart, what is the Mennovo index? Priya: 11.77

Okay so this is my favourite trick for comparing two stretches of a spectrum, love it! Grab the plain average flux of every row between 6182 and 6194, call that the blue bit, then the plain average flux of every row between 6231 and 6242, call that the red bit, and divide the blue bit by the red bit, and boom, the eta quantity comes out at 1.02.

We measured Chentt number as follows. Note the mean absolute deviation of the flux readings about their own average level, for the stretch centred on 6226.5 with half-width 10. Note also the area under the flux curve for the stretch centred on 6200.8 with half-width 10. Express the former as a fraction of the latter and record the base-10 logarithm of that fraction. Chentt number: -2.84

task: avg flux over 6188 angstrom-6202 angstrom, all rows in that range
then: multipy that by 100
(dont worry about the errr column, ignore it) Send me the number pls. 346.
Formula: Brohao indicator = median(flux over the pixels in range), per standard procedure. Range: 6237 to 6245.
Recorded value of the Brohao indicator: 3.60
